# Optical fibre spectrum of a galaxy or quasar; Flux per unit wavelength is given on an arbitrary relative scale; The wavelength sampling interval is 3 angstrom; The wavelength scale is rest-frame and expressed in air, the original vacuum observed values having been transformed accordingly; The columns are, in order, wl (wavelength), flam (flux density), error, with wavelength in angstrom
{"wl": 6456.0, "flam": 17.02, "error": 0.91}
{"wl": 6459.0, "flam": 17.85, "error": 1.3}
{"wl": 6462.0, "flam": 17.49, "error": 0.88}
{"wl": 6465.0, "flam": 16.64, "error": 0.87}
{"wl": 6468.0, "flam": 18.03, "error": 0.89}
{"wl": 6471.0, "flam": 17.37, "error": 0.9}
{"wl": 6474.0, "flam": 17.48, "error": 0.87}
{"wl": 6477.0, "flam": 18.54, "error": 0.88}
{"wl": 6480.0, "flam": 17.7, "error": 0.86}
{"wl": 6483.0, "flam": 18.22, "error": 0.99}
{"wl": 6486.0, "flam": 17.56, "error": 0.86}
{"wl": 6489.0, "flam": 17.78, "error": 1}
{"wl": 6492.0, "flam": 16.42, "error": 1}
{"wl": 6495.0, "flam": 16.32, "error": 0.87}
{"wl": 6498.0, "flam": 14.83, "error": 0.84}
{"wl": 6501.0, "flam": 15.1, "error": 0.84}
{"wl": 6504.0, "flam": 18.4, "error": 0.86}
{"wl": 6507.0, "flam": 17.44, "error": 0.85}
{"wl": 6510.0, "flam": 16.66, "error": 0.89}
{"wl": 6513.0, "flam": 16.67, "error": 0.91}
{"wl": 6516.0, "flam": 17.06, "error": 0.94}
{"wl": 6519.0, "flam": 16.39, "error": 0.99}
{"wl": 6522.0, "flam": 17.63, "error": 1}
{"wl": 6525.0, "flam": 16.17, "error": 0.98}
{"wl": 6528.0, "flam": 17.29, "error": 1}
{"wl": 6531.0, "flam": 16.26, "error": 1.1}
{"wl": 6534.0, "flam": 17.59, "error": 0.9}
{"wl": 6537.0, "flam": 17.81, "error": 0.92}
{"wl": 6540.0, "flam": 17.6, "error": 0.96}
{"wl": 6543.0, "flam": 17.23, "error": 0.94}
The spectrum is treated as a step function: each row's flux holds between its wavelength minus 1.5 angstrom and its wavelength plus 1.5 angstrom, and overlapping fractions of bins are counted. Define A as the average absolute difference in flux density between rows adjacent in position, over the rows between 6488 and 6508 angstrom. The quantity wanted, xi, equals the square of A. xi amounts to 1.55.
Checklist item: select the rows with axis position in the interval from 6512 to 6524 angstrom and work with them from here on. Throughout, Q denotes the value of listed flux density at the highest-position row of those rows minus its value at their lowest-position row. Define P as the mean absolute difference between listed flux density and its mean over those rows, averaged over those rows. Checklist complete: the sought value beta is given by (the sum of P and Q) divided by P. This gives 3.36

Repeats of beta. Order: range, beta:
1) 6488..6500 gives -2.87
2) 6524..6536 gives 3.32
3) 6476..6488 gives -1.61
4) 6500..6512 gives 2.53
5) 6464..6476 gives 3.24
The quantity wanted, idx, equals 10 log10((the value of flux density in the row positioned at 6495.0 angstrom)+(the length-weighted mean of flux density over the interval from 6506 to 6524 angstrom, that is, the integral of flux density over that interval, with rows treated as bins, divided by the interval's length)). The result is 15.22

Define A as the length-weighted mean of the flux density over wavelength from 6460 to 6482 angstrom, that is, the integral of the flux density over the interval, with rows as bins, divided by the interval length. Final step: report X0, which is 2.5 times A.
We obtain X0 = 44.1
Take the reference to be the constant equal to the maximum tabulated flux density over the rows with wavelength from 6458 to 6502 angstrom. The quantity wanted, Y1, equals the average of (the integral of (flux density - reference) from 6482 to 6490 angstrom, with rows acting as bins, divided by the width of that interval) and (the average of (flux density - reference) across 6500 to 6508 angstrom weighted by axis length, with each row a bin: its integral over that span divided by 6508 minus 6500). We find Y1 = -1.09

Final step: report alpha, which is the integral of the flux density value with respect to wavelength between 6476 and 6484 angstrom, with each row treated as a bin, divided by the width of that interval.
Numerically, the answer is 18.1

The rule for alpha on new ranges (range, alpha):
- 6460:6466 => 17.2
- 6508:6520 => 16.7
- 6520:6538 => 17.1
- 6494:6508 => 16.4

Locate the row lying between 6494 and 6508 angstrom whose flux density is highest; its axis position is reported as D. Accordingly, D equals 6504.0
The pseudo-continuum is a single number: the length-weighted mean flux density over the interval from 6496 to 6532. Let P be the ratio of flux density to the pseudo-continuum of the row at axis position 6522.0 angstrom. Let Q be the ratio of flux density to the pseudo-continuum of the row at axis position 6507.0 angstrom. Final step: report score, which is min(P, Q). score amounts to 1.05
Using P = 1.058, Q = 1.05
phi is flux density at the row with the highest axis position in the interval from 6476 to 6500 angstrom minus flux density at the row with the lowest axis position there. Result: -3.7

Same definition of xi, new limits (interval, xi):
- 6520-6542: 0.80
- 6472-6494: 0.60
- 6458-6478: 0.55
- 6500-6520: 1.04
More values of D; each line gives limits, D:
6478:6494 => 6483.0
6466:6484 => 6477.0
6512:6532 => 6522.0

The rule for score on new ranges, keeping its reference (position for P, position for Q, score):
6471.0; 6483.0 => 1.04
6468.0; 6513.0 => 1.00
